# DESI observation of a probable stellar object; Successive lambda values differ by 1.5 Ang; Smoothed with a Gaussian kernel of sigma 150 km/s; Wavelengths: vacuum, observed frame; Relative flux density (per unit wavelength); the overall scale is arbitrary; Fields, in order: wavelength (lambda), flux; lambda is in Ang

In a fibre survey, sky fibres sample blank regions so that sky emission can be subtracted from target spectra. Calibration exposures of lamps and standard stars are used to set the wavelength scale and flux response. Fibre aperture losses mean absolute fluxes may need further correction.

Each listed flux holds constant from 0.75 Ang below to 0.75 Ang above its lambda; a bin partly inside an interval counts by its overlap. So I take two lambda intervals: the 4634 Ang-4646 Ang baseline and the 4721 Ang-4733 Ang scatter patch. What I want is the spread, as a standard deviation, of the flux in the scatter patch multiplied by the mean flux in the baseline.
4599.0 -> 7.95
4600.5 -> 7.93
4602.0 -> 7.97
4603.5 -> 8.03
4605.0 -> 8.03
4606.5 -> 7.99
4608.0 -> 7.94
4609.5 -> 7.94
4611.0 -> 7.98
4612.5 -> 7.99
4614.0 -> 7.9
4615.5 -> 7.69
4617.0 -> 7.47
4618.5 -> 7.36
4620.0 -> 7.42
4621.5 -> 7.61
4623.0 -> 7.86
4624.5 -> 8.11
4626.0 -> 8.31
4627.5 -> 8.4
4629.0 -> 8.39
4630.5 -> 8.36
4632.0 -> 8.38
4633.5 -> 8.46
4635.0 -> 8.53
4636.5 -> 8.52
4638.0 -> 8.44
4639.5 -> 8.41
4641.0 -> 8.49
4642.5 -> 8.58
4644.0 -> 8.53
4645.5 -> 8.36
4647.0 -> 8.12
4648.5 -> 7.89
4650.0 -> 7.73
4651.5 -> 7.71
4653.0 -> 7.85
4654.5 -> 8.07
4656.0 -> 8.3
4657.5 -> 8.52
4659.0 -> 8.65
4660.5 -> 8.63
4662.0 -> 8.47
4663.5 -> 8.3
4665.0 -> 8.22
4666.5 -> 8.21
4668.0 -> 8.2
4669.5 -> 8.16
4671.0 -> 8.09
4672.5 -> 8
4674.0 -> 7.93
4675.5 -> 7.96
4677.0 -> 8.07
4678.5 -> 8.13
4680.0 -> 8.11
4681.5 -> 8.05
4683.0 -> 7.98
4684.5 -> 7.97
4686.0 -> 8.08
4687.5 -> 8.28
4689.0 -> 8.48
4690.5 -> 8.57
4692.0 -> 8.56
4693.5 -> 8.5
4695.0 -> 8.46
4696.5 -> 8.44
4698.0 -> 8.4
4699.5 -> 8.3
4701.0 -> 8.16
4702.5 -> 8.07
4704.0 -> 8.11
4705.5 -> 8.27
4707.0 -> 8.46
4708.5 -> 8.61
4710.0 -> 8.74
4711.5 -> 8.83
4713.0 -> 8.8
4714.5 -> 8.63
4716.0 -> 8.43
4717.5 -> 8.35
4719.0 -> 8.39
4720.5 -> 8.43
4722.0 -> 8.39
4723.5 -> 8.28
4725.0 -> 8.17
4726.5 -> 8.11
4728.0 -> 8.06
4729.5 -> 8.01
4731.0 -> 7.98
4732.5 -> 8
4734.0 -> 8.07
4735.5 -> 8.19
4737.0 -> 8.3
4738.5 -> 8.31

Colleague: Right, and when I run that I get 1.2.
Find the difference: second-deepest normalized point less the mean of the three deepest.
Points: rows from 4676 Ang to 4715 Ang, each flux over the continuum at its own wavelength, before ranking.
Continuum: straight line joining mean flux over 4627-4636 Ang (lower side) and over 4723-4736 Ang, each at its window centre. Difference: -0.0024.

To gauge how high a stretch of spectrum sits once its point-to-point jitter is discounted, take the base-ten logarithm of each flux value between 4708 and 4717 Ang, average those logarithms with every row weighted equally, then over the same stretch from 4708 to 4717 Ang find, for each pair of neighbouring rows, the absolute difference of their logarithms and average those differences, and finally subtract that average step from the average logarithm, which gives 0.932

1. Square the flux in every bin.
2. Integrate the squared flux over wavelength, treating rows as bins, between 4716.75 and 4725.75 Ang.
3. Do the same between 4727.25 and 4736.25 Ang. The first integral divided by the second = 1.1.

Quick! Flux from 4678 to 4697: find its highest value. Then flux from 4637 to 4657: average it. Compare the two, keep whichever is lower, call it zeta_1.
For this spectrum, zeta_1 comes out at 8.2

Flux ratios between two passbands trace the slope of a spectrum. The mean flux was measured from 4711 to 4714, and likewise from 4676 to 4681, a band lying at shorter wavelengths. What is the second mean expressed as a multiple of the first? 0.92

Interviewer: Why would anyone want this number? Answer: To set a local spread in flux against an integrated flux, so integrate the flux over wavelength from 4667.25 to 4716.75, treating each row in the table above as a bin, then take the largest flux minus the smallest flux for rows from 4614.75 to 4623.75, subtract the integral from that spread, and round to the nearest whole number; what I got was -410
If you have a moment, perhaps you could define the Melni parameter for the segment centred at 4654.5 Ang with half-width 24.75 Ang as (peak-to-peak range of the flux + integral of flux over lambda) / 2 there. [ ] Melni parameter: 205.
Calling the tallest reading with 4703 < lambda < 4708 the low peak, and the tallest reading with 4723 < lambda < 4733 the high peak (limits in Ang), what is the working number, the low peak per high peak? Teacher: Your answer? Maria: 1.02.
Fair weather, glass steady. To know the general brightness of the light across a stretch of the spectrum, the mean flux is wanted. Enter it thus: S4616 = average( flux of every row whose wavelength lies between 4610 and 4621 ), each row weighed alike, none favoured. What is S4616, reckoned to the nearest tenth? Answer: 7.7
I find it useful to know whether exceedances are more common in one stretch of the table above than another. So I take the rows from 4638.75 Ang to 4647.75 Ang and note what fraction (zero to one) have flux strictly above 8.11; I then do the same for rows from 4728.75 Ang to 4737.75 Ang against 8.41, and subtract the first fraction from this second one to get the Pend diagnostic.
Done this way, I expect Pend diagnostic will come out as -1.0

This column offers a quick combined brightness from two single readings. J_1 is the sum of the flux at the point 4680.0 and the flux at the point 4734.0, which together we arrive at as 16.2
